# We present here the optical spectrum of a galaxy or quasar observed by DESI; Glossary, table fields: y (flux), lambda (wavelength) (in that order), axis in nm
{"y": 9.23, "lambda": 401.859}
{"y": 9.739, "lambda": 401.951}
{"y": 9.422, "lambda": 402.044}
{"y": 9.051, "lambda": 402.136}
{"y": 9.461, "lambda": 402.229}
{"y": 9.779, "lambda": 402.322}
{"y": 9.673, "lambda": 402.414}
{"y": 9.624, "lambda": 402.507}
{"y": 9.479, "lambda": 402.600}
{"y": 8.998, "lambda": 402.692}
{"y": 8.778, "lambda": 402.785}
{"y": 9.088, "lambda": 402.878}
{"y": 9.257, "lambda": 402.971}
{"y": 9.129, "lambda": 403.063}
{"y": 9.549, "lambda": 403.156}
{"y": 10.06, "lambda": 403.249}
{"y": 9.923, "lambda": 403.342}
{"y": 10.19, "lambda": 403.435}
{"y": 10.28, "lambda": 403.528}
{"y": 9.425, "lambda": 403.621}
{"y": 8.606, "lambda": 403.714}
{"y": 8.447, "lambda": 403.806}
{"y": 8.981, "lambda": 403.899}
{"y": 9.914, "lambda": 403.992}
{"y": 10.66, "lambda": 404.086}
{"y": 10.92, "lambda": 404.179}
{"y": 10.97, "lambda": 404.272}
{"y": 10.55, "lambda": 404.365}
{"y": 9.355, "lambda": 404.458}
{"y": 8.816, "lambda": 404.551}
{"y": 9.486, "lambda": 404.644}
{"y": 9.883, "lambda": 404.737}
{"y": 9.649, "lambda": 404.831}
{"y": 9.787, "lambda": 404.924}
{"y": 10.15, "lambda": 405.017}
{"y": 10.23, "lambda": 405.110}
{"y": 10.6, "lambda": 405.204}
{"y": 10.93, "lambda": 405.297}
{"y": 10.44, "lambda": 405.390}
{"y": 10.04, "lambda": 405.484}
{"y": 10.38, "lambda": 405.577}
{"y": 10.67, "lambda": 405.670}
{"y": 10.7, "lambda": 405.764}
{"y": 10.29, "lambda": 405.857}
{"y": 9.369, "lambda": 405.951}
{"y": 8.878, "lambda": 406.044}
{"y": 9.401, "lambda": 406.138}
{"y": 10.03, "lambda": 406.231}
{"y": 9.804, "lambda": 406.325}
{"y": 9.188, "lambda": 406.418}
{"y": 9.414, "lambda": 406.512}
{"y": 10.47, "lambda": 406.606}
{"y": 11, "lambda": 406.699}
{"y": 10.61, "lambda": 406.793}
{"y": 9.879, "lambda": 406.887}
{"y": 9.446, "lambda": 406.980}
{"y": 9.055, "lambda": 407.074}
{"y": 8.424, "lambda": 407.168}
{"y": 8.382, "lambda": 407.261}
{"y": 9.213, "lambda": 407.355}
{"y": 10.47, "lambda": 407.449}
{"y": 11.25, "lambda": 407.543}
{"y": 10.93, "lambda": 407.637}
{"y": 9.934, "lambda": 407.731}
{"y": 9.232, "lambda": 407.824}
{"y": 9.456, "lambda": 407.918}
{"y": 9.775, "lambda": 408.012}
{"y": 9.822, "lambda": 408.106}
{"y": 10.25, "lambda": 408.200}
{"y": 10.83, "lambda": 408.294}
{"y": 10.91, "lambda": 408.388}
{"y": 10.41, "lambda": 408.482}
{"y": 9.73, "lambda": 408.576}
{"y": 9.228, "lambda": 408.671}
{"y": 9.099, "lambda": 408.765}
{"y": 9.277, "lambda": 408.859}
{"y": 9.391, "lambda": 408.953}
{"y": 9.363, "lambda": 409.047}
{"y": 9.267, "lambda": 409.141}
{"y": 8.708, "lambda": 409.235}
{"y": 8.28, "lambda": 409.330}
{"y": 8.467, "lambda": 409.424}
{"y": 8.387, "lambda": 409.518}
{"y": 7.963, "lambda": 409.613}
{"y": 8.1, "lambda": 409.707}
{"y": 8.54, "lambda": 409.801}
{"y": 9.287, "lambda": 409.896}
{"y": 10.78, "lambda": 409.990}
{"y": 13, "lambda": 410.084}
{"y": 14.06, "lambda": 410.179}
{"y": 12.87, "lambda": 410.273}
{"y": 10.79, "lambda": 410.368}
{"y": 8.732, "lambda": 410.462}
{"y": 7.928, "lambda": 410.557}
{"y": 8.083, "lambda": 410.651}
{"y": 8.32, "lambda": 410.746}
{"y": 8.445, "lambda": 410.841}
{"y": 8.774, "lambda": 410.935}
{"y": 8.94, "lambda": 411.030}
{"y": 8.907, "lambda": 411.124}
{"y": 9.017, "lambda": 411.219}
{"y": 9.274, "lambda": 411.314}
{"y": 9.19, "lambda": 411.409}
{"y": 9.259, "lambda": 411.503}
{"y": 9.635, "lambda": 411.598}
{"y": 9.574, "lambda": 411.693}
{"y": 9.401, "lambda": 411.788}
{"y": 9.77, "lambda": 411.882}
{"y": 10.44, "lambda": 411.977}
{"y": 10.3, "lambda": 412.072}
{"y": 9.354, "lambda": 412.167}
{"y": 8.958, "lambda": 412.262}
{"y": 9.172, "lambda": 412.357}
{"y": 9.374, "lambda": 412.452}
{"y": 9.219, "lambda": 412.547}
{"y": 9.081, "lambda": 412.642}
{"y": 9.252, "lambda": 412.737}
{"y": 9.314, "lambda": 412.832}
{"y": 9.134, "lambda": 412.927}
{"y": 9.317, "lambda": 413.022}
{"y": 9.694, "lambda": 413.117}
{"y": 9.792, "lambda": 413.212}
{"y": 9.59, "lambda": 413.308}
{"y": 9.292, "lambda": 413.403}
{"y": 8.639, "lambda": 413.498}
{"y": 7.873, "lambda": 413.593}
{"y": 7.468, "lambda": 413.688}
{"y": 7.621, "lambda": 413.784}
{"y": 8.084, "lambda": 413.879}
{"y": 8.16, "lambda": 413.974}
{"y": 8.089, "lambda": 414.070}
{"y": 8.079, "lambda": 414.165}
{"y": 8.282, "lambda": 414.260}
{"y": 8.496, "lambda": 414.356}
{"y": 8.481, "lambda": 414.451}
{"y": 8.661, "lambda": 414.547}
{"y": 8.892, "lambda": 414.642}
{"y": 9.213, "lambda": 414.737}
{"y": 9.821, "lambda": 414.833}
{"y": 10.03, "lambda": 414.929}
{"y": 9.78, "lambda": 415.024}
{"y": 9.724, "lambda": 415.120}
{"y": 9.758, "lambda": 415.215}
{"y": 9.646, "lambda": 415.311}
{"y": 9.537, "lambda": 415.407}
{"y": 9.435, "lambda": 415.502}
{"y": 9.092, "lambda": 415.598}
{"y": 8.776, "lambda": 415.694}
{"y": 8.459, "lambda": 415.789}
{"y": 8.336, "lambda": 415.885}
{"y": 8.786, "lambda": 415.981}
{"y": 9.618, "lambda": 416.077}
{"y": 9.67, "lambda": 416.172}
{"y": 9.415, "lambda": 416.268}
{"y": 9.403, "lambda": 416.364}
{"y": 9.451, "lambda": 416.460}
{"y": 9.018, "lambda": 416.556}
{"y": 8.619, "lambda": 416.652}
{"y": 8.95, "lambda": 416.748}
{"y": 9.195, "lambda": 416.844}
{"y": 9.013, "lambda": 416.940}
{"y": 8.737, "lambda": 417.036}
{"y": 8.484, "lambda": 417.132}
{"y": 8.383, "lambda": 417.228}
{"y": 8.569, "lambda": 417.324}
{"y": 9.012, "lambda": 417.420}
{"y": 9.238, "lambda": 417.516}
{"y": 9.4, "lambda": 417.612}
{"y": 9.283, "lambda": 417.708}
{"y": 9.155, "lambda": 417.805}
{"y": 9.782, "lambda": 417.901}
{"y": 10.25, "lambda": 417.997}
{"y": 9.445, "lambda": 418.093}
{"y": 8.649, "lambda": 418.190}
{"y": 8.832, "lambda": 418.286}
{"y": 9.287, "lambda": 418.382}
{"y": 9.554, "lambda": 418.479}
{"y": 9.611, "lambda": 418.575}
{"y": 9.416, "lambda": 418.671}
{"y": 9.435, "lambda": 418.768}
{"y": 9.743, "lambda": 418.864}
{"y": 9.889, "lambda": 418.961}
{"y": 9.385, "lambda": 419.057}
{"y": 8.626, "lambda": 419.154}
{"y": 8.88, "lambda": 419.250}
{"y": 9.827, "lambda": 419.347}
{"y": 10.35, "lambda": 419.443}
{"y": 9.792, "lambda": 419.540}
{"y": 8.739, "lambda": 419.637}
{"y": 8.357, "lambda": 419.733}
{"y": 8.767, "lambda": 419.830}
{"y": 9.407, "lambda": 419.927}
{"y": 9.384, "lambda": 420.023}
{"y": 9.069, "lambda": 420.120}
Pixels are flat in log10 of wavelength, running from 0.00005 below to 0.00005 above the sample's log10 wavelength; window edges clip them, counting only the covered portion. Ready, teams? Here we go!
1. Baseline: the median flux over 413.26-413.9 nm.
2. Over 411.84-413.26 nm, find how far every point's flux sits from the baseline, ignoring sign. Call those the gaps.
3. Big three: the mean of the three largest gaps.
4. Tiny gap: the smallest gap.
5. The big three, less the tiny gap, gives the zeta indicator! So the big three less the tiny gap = 1.22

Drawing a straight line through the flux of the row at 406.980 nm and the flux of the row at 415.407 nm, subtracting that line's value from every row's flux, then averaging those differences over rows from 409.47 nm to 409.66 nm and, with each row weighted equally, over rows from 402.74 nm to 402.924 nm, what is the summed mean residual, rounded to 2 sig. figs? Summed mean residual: -1.8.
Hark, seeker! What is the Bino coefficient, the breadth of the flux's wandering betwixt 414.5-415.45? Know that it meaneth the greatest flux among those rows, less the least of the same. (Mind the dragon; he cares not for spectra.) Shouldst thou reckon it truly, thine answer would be 1.37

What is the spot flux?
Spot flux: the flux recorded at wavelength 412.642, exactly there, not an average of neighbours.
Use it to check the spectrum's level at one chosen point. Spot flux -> 9.081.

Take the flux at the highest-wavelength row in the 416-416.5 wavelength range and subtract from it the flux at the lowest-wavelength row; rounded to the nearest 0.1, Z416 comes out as -0.2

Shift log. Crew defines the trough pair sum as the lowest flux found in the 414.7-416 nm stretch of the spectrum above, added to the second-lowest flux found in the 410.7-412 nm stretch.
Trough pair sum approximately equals 16.8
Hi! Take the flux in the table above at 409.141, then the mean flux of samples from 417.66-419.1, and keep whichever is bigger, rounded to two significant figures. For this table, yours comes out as 9.4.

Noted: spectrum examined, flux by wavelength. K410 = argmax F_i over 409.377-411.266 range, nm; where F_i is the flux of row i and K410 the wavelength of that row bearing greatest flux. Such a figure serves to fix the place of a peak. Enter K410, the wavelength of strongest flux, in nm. 410.179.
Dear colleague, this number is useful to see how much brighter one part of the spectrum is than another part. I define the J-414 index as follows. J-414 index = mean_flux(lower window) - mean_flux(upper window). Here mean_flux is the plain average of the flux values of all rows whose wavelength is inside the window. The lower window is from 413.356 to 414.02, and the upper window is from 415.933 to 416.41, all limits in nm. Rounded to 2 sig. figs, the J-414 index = -1.2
